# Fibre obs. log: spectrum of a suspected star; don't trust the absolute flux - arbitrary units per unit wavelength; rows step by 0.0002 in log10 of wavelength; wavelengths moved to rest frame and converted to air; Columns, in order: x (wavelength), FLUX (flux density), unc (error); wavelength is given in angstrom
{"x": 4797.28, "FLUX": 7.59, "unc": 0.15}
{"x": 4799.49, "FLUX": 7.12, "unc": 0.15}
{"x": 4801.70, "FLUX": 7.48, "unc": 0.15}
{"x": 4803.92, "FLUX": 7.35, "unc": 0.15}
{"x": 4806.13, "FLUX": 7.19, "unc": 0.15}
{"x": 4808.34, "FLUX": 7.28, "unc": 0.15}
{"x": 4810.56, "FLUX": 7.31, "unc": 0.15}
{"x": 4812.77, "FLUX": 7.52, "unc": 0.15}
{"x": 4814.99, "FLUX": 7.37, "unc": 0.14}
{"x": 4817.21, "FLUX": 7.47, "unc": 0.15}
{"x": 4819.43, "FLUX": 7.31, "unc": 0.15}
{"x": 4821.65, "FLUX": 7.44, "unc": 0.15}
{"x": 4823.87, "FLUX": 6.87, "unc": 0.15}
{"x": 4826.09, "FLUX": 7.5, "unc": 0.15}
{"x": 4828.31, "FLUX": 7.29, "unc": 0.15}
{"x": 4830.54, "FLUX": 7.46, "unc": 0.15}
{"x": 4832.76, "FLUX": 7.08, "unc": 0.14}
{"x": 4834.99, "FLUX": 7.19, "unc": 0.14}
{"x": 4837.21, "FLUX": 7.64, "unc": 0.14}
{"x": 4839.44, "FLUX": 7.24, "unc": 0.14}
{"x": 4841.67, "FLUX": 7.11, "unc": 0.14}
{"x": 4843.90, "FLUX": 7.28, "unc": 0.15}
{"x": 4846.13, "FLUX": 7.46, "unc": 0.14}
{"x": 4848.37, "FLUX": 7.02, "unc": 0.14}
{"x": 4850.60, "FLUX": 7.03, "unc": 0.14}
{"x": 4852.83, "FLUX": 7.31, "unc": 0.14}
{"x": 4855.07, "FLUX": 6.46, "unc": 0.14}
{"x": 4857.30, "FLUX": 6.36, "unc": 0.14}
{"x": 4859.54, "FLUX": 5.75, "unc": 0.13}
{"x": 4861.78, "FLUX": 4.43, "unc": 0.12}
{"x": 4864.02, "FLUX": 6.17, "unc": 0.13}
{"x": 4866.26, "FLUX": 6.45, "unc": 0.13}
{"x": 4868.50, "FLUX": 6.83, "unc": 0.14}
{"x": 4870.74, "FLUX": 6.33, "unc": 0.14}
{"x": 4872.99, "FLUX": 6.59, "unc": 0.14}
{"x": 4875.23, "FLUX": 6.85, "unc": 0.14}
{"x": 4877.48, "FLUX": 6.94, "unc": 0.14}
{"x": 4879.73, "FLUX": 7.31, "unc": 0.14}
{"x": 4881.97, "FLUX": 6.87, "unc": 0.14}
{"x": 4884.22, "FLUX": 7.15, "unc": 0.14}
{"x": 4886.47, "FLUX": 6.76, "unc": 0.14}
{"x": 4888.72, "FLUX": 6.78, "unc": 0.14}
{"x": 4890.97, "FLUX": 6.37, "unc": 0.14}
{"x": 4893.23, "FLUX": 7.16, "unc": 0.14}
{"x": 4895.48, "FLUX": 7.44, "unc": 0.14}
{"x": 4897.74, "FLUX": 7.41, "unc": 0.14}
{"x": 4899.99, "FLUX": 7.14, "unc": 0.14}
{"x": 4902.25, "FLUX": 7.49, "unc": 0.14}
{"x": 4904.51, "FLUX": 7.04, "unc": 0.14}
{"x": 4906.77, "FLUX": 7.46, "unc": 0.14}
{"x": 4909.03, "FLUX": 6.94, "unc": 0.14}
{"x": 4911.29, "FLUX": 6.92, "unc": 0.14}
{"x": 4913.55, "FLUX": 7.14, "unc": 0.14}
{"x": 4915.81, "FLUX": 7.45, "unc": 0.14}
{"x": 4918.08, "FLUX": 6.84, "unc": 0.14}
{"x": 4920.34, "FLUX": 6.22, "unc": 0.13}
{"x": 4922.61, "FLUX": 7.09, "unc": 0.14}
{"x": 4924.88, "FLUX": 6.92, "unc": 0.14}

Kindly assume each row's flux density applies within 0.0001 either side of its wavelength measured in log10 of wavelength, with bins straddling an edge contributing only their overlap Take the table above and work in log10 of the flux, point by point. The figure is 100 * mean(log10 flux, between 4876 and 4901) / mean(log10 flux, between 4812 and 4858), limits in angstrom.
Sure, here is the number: 99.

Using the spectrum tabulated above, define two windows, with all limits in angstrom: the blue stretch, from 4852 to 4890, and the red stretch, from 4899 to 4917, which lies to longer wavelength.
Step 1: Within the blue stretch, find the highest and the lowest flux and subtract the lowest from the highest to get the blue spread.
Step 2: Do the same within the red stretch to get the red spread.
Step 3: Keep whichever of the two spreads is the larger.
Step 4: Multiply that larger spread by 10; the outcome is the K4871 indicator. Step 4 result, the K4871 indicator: 29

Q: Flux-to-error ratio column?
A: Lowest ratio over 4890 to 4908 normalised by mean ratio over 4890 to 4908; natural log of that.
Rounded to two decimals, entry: -0.12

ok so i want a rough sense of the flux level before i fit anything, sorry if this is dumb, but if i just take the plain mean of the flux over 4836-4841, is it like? 7.4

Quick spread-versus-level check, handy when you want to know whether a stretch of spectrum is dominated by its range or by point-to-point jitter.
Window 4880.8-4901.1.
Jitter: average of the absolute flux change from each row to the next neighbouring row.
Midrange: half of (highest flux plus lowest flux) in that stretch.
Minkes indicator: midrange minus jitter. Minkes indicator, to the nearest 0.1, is 6.6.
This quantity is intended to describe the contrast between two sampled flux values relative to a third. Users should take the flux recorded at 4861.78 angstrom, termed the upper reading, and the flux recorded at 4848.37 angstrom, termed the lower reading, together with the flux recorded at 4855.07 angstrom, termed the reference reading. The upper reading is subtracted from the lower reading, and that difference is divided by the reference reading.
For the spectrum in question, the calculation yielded 0.40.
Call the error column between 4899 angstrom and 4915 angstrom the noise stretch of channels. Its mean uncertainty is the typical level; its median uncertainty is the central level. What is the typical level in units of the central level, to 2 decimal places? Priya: 1.00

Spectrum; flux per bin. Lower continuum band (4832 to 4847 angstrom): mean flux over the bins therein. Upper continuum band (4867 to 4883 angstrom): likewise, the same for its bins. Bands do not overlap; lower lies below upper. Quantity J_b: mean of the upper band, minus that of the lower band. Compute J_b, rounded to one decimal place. -0.5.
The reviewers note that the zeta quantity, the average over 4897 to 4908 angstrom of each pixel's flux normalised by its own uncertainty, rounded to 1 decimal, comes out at 52.2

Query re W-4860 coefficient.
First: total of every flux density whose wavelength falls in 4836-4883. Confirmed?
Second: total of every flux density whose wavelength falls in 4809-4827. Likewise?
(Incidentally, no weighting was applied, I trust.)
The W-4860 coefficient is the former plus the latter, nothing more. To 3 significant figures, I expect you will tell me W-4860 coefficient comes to 200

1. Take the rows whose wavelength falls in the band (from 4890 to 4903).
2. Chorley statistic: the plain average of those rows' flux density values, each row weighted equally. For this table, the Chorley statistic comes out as 7.17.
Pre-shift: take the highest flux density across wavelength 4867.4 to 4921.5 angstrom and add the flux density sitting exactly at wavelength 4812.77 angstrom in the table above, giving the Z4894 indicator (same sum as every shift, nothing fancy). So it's 15.0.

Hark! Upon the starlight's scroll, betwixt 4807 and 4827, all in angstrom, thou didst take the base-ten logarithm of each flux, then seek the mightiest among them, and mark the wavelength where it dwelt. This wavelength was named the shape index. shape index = 4812.77 angstrom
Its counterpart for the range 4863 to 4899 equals 4895.48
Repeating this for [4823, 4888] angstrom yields 4837.21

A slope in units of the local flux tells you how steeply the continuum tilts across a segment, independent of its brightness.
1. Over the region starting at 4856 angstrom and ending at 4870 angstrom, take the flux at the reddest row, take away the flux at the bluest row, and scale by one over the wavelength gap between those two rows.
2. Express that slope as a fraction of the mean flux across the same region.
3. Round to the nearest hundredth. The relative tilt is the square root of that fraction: 0.08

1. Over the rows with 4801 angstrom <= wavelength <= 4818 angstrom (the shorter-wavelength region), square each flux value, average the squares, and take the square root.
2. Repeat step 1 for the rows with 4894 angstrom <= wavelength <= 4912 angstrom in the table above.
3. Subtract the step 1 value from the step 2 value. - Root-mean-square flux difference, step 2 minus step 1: -0.14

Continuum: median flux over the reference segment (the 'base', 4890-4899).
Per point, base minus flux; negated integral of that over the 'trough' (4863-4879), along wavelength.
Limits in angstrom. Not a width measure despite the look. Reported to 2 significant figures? -11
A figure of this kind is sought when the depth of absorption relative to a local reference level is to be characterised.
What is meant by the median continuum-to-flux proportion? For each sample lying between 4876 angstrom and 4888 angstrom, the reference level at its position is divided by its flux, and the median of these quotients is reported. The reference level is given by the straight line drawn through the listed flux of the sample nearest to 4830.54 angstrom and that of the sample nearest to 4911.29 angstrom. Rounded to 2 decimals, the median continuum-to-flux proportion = 1.03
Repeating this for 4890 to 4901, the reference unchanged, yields 0.98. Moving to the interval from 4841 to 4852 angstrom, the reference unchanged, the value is 1.04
